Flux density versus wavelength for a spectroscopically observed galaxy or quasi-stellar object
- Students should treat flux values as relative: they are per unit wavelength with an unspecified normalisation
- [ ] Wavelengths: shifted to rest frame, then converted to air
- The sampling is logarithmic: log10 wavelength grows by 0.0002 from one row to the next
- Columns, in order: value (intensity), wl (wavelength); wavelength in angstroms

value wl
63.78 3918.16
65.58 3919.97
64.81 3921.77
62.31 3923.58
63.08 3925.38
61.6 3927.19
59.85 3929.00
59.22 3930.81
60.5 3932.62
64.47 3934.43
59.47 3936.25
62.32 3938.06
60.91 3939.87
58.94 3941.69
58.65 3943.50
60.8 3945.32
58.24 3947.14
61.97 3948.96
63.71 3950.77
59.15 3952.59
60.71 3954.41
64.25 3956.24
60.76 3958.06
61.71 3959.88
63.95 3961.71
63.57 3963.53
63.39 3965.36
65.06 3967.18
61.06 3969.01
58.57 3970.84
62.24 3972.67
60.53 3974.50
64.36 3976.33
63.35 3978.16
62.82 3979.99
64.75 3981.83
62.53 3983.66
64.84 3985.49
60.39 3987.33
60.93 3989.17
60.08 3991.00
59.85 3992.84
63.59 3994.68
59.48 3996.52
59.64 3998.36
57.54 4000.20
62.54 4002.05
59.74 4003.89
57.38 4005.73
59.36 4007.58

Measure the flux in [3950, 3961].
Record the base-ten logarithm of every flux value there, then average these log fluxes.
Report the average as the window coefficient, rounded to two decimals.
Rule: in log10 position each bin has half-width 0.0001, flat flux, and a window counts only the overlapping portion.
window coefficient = 1.79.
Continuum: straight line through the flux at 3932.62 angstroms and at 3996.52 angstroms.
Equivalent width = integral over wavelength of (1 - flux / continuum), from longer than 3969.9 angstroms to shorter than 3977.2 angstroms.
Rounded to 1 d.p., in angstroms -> -0.2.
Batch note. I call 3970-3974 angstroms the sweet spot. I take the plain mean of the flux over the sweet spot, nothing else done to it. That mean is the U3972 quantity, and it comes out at 60.4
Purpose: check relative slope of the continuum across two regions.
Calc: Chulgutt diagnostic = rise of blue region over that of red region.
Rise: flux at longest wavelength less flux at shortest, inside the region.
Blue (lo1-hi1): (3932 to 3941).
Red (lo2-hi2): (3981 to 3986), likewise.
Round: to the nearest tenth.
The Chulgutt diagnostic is 4.6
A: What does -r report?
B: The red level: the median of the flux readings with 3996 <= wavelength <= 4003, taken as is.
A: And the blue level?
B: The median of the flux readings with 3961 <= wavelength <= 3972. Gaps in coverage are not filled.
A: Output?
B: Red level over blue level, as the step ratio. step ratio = 0.94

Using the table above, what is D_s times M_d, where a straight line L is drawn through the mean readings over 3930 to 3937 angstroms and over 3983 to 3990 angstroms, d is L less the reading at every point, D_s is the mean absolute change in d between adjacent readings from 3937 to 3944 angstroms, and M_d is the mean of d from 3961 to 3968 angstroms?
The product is -3.0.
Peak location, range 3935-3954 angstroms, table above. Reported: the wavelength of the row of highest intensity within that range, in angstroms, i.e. 3950.77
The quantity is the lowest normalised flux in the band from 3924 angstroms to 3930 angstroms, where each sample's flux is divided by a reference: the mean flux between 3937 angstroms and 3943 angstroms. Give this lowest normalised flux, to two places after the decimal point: 0.99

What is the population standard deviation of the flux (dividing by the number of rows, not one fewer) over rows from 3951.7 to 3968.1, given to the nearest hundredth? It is 1.88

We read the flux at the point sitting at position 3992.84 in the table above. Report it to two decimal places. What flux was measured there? 59.85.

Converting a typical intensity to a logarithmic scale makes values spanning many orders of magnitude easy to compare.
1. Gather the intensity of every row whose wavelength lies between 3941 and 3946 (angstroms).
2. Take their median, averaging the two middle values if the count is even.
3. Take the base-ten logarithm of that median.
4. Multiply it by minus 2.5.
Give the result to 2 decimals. -4.43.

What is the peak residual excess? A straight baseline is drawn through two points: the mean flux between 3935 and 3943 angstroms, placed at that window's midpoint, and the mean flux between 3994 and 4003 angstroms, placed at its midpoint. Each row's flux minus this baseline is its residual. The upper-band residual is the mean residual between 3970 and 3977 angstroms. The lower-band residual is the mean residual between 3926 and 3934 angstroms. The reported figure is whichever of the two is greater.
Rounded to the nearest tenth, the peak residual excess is 0.9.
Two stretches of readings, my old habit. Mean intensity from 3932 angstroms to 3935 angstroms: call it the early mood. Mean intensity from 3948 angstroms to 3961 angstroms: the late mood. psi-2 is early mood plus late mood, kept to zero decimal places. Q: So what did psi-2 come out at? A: 124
